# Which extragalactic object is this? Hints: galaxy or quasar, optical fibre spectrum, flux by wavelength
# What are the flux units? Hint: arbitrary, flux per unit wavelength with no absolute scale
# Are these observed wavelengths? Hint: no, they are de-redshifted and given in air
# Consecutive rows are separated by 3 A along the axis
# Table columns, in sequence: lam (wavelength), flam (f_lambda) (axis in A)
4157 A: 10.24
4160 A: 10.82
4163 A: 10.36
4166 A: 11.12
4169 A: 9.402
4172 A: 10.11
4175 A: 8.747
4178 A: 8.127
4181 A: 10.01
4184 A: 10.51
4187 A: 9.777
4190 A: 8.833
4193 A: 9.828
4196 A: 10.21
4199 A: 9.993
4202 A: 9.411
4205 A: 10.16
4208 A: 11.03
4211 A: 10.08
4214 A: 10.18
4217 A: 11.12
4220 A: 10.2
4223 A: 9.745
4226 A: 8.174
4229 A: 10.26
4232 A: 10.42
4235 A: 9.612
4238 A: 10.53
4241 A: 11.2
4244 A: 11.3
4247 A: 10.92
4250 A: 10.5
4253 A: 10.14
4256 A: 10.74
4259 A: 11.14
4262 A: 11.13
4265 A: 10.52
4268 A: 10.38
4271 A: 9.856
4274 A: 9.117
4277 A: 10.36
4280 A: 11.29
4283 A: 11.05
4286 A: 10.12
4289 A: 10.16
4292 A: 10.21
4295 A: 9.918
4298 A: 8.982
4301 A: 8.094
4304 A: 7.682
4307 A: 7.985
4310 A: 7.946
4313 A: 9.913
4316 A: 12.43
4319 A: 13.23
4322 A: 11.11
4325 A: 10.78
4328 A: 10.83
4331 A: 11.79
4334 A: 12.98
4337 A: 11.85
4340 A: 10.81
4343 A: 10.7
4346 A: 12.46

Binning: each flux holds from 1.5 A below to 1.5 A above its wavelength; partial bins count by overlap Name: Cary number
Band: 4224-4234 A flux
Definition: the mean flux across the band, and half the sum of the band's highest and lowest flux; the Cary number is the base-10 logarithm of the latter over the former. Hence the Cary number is -0.015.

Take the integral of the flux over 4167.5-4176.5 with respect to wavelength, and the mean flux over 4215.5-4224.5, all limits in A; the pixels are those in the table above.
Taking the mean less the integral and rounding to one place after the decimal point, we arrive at -74.4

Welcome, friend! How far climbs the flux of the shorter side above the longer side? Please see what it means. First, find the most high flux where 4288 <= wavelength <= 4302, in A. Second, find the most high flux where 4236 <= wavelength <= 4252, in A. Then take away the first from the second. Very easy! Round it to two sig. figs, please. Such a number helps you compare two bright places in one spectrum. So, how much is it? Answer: 1.1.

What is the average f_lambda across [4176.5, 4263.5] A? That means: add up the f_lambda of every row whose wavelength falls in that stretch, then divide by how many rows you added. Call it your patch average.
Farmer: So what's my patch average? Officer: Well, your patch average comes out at 10.2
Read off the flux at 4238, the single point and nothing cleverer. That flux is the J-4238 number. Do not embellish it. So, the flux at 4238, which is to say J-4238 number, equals 10.53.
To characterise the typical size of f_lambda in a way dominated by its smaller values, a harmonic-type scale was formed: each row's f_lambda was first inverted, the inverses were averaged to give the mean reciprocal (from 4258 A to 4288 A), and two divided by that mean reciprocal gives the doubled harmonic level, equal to 20.9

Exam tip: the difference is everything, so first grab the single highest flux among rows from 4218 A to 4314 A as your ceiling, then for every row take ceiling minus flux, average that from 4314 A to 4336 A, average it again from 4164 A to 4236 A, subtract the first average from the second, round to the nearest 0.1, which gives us 2.0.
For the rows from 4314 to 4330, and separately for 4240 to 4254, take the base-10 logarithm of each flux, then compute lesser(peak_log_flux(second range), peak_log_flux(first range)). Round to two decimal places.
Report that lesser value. 1.05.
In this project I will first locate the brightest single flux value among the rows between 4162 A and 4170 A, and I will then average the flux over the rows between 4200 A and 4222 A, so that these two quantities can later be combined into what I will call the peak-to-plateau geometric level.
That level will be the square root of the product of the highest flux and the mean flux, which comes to 10.7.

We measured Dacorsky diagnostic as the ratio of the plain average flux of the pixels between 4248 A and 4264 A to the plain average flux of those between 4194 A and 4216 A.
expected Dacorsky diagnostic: 1.06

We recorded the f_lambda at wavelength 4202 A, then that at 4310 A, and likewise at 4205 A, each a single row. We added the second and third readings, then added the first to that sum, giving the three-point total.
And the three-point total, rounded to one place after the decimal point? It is 27.5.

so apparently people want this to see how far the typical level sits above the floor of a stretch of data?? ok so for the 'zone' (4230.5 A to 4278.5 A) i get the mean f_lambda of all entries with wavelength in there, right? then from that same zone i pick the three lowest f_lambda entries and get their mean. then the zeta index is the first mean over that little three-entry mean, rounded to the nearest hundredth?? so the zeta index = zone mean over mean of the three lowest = 1.10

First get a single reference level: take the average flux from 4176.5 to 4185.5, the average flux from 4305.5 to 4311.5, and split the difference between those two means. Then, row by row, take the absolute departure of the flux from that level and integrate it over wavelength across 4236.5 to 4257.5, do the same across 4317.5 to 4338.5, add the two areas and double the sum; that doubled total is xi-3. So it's 212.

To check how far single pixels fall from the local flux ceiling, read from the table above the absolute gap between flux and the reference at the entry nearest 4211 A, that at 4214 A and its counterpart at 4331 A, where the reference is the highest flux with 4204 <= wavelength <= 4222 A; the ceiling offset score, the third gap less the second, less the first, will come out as -1.3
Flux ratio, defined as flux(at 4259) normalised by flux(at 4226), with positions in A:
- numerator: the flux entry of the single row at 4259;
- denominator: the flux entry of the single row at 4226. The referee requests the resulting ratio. 1.36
